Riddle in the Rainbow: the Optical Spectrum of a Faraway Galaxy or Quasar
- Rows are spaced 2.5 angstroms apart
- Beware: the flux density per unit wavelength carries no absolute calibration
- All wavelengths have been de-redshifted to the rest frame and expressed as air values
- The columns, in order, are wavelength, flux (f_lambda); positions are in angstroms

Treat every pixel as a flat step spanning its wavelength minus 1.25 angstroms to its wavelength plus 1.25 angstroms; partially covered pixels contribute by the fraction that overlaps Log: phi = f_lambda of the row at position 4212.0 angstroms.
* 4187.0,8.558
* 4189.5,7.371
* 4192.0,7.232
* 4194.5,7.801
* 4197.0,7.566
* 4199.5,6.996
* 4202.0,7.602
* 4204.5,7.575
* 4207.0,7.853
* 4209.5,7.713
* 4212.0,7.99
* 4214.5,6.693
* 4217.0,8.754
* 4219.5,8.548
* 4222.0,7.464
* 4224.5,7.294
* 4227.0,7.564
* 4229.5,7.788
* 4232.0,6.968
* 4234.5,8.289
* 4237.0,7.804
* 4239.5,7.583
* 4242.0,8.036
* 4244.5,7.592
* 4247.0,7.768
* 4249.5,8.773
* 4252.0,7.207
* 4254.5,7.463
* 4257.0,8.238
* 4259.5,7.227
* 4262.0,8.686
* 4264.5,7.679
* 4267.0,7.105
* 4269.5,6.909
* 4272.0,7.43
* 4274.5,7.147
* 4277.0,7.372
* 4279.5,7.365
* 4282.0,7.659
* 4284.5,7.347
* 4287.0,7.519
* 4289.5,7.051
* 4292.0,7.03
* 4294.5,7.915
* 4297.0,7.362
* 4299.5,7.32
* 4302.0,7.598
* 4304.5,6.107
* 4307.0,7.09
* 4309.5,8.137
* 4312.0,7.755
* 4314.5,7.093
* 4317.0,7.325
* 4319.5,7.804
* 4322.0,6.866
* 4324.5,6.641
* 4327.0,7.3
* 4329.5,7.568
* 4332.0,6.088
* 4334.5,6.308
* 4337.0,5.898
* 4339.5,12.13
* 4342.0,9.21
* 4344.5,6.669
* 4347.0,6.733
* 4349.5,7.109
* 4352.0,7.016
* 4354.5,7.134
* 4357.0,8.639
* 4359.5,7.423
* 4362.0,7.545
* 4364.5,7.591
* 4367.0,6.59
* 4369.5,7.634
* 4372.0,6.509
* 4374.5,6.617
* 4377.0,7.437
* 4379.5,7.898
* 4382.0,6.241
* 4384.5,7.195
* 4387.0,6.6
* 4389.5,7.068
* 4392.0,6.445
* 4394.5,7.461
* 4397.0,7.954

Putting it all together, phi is 7.99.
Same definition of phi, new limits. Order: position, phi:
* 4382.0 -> 6.241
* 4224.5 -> 7.294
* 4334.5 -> 6.308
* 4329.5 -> 7.568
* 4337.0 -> 5.898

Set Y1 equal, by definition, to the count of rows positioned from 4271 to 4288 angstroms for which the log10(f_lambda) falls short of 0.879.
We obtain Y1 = 6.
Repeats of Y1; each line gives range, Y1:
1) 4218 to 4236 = 4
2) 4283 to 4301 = 6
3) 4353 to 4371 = 4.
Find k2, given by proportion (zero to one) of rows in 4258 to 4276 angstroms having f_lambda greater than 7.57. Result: 0.3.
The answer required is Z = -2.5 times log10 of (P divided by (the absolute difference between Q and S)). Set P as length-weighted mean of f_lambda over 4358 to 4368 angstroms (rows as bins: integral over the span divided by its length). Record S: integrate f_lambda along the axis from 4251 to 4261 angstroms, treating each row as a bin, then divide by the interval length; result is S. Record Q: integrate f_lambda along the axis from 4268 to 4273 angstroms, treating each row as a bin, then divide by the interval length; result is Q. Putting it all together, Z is -3.1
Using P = 7.3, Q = 7.2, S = 7.57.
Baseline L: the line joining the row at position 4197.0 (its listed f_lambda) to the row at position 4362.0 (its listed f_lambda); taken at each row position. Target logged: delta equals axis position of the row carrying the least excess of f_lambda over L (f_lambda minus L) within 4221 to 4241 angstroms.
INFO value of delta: 4232.0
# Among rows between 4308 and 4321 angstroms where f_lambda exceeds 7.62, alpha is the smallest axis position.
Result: 4309.5 angstroms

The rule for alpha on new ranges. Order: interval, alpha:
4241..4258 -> 4242.0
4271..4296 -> 4282.0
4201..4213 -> 4207.0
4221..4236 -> 4229.5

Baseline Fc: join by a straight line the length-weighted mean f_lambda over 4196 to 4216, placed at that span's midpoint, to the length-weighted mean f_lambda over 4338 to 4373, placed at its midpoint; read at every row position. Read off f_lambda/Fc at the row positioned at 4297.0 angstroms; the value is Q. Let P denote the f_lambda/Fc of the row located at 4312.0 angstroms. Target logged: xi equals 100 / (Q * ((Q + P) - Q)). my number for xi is 102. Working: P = 1.01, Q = 0.96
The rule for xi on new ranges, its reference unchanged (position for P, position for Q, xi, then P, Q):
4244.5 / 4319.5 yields 98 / 1.00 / 1.02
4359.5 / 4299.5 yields 108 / 0.96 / 0.96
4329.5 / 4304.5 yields 127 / 0.99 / 0.80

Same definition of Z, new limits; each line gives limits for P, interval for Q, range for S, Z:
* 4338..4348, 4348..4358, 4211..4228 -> -3.5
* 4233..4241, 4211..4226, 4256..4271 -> -4.3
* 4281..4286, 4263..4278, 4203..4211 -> -3.1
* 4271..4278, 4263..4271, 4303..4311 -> -4.3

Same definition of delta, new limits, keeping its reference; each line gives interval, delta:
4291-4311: 4304.5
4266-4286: 4269.5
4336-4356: 4337.0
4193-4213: 4199.5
